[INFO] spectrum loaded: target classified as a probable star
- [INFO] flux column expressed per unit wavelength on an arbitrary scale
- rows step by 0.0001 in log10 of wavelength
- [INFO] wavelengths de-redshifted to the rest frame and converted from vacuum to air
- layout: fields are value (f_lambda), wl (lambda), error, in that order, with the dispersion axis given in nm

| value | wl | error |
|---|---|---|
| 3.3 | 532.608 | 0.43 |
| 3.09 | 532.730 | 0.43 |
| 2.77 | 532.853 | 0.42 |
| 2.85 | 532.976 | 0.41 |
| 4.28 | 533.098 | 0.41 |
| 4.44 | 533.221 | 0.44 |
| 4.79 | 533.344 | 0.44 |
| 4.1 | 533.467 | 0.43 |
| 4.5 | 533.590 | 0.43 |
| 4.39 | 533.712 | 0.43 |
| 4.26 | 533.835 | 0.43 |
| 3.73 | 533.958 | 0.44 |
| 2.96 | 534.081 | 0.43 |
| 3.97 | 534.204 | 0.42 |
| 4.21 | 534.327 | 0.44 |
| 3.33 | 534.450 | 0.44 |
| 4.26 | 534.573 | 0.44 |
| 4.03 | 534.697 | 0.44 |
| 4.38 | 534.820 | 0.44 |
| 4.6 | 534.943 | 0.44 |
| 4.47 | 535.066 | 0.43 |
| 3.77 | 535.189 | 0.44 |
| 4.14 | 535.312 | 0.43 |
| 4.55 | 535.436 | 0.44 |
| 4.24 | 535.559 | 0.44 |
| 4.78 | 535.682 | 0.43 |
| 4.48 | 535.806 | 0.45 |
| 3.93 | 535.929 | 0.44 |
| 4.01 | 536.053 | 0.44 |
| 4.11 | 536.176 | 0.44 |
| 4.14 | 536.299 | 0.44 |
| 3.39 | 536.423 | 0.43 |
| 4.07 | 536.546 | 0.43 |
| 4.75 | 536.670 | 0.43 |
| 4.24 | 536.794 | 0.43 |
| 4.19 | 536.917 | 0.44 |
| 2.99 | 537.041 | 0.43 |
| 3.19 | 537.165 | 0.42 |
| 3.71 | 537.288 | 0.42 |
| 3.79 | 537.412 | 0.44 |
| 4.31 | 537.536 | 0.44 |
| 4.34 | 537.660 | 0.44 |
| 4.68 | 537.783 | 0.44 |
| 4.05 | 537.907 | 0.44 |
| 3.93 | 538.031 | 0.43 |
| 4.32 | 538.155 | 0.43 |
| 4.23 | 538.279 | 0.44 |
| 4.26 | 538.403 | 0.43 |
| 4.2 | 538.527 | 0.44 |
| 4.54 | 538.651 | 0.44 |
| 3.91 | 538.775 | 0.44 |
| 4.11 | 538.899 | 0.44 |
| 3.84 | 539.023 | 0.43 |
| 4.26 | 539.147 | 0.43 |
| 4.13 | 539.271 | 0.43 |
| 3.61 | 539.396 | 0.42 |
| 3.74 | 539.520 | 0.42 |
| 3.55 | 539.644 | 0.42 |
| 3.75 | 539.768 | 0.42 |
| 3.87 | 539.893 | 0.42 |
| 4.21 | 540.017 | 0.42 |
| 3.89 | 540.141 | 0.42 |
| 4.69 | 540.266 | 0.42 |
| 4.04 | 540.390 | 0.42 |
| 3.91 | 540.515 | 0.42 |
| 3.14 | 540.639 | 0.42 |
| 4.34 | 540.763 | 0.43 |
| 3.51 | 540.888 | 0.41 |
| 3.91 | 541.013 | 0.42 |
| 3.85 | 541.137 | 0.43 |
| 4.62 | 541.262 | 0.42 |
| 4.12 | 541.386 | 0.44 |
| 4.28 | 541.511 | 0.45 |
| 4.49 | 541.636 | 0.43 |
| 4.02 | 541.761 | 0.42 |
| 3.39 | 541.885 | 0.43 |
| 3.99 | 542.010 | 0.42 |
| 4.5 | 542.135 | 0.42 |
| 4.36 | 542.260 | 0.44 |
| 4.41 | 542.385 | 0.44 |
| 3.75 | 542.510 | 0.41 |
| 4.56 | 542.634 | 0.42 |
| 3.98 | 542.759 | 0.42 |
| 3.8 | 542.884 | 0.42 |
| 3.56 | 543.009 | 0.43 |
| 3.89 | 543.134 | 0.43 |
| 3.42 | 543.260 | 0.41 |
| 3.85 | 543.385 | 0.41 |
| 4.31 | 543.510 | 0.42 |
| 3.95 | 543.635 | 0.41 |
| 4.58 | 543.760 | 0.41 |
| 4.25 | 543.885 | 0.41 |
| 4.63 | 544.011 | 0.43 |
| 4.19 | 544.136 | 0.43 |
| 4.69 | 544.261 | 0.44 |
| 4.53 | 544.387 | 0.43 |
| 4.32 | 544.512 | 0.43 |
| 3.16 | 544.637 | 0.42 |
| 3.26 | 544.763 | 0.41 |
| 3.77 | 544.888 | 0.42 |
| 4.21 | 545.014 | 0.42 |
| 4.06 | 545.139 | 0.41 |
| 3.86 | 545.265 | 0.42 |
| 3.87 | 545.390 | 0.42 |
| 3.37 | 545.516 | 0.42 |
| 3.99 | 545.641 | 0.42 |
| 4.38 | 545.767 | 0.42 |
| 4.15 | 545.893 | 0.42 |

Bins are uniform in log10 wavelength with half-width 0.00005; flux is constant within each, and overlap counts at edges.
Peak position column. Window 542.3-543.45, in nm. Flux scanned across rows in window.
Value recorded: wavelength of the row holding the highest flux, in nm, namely 542.634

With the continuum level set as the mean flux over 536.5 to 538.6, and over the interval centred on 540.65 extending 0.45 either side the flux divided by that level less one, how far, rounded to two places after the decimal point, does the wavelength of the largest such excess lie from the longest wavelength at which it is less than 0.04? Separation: 0.75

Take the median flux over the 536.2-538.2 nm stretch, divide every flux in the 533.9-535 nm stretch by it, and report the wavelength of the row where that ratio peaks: 534.943 nm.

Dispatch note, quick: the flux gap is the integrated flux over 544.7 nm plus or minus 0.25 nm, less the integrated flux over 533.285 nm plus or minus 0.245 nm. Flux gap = -0.34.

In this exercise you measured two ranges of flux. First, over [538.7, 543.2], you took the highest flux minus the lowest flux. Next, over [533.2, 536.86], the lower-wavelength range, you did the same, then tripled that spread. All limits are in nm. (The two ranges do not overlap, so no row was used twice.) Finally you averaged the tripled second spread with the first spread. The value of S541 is 3.5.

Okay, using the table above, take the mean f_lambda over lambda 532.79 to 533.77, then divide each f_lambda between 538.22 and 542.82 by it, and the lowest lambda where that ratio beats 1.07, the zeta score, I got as 538.651 nm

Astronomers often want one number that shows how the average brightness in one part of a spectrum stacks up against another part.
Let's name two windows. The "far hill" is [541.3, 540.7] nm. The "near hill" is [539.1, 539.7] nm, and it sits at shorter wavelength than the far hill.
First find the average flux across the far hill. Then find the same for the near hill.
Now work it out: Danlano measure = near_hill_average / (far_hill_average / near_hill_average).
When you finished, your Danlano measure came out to 3.7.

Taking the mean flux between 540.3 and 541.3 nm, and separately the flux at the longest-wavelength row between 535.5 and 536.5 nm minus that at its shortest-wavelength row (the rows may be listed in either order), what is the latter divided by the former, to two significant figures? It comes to -0.22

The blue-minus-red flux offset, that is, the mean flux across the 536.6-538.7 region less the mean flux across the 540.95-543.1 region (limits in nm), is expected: 0.01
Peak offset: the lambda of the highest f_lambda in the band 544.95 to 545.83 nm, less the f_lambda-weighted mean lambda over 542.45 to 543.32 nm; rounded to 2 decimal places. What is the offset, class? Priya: 2.90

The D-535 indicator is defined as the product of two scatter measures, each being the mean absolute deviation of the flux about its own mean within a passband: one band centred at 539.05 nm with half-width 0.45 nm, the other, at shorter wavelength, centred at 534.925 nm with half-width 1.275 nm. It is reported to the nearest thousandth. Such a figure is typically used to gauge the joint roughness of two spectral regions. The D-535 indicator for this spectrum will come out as 0.072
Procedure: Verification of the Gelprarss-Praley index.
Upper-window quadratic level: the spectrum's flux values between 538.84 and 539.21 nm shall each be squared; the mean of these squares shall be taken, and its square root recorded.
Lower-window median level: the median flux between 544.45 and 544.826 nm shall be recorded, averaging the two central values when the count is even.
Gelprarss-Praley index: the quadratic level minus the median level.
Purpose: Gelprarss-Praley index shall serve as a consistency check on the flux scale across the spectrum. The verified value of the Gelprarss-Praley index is 0.8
